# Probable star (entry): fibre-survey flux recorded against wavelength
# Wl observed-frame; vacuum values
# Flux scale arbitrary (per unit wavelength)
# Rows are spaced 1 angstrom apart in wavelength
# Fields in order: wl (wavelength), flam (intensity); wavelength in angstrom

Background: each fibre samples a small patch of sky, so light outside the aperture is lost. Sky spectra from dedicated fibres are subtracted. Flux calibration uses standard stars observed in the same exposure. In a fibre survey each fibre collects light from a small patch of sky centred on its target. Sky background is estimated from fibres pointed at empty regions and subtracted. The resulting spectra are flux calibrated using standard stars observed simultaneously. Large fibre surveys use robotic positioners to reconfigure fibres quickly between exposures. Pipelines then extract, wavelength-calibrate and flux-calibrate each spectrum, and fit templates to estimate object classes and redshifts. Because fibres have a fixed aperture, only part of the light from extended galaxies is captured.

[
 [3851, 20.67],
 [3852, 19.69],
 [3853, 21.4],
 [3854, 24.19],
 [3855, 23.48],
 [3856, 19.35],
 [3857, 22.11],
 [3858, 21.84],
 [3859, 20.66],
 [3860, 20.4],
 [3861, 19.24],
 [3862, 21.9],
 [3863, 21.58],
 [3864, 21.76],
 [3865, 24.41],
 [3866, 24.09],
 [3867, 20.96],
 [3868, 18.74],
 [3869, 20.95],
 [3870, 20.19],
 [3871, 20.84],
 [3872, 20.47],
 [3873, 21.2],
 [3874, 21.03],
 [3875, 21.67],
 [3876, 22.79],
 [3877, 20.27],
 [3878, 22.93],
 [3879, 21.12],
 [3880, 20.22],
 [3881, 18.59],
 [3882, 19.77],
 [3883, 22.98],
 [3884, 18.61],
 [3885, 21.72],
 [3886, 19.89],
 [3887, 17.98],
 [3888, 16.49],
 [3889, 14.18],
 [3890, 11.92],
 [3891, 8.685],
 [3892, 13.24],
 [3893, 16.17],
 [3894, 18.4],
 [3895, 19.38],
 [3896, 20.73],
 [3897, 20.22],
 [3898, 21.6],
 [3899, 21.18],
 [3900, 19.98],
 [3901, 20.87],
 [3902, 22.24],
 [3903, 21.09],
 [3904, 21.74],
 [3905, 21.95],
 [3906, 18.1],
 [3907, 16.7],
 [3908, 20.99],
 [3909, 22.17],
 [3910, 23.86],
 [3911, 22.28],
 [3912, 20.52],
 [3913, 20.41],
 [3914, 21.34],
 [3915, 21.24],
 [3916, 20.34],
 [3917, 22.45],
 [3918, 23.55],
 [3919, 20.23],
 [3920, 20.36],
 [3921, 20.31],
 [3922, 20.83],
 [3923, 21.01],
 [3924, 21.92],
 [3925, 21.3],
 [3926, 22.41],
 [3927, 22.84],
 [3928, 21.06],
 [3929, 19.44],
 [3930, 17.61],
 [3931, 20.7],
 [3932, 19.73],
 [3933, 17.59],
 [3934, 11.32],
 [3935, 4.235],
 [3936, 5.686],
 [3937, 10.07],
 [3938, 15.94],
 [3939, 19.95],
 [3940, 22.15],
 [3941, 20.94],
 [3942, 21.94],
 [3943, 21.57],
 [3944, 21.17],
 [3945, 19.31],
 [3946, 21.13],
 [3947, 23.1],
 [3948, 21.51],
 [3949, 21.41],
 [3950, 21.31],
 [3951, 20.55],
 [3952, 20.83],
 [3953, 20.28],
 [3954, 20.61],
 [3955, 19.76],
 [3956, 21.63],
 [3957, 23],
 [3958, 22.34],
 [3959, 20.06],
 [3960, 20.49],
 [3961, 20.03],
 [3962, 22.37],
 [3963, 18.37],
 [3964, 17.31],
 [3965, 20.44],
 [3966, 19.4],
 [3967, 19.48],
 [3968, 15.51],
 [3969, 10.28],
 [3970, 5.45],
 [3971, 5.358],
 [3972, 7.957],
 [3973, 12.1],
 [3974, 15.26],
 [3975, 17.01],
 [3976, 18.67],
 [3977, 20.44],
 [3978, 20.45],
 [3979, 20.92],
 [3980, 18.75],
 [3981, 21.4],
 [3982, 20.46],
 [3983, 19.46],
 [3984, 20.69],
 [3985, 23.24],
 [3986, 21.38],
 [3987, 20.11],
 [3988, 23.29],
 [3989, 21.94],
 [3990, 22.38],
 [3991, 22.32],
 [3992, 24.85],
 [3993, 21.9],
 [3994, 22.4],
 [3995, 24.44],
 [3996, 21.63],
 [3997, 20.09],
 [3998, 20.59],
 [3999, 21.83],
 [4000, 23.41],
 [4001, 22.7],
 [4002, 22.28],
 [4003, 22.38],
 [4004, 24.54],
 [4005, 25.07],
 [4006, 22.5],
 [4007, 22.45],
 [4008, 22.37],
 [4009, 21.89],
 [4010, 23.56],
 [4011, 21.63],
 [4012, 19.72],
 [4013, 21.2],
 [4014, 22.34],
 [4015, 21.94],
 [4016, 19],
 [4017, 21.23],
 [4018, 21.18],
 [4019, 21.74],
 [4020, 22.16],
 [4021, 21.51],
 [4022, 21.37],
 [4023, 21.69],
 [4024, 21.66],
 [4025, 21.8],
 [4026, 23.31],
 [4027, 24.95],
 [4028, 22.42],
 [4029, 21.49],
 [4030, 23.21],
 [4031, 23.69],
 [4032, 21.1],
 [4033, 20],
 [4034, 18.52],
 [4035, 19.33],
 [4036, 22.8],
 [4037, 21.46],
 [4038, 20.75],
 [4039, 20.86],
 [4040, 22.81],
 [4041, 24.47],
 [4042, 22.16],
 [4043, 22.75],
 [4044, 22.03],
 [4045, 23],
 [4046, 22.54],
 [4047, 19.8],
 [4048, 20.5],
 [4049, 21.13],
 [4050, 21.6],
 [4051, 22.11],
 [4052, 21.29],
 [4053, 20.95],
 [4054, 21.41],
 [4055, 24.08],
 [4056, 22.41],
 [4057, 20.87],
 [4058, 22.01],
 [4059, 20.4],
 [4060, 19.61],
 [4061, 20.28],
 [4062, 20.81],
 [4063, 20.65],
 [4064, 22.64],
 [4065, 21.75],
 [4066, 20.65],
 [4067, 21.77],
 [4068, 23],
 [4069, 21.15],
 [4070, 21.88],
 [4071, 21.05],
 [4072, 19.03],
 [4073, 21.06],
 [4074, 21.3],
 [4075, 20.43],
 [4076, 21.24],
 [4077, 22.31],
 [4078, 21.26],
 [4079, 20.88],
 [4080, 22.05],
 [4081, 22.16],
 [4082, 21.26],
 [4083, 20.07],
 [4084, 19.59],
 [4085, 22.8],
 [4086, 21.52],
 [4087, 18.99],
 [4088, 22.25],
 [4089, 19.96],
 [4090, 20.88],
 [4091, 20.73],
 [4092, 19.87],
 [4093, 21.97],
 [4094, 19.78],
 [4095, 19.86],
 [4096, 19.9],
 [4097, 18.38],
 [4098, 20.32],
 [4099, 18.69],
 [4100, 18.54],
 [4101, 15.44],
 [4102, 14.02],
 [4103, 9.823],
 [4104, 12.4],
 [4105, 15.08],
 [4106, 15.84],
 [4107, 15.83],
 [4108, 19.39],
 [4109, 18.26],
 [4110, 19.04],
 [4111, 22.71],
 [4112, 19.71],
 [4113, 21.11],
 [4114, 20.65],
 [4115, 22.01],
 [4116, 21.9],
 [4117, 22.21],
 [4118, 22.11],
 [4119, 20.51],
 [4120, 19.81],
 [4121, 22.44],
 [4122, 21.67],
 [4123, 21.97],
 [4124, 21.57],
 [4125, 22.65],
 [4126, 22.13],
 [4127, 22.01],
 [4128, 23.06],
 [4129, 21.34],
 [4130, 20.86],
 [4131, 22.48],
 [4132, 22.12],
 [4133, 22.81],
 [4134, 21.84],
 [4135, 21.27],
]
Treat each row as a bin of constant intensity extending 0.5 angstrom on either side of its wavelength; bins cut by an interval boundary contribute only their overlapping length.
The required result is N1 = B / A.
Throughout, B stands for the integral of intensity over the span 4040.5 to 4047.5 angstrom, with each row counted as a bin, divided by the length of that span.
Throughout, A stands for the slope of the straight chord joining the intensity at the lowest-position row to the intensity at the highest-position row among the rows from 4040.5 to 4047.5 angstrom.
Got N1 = -29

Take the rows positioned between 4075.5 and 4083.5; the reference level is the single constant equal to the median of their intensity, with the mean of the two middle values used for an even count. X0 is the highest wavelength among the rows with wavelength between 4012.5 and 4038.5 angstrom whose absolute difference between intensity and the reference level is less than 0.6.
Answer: 4038 angstrom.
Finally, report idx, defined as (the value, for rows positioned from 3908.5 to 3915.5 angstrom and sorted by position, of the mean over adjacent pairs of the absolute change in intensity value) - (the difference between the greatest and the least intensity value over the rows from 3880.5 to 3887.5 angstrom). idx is -4.0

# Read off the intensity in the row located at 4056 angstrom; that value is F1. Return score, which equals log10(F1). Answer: 1.35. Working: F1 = 22.41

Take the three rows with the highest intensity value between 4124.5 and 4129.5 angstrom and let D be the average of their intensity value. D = 22.6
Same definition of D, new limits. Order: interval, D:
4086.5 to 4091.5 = 21.3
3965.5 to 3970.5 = 18.1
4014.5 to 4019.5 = 21.6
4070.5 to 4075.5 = 21.1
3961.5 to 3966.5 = 20.7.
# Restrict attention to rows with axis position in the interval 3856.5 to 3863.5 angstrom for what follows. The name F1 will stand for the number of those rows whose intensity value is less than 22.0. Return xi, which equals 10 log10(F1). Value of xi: 7.8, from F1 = 6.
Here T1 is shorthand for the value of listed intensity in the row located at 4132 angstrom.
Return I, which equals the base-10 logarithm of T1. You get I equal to 1.345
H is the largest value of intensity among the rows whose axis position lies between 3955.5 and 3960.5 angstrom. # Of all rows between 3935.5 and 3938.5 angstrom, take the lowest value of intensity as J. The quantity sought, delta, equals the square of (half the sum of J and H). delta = 206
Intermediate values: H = 23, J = 5.686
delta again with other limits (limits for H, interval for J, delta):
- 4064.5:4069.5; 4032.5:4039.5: 431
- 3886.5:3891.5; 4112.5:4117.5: 373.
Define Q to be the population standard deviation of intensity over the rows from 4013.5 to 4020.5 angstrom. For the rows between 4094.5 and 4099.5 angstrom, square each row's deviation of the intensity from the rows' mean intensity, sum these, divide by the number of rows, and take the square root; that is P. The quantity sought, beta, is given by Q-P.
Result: 0.29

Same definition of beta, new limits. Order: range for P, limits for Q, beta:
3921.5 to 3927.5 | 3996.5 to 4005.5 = 0.81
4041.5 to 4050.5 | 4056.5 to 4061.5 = -0.21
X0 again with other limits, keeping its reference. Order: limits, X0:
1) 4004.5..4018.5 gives 4018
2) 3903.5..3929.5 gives 3928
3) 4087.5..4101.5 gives 4091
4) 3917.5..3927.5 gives 3925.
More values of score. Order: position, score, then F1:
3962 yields 1.35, 22.37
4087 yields 1.28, 18.99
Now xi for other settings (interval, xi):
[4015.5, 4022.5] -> 7.8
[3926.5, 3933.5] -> 7.8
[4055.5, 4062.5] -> 7.0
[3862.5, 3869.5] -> 7.0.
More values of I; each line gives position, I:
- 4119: 1.312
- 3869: 1.321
